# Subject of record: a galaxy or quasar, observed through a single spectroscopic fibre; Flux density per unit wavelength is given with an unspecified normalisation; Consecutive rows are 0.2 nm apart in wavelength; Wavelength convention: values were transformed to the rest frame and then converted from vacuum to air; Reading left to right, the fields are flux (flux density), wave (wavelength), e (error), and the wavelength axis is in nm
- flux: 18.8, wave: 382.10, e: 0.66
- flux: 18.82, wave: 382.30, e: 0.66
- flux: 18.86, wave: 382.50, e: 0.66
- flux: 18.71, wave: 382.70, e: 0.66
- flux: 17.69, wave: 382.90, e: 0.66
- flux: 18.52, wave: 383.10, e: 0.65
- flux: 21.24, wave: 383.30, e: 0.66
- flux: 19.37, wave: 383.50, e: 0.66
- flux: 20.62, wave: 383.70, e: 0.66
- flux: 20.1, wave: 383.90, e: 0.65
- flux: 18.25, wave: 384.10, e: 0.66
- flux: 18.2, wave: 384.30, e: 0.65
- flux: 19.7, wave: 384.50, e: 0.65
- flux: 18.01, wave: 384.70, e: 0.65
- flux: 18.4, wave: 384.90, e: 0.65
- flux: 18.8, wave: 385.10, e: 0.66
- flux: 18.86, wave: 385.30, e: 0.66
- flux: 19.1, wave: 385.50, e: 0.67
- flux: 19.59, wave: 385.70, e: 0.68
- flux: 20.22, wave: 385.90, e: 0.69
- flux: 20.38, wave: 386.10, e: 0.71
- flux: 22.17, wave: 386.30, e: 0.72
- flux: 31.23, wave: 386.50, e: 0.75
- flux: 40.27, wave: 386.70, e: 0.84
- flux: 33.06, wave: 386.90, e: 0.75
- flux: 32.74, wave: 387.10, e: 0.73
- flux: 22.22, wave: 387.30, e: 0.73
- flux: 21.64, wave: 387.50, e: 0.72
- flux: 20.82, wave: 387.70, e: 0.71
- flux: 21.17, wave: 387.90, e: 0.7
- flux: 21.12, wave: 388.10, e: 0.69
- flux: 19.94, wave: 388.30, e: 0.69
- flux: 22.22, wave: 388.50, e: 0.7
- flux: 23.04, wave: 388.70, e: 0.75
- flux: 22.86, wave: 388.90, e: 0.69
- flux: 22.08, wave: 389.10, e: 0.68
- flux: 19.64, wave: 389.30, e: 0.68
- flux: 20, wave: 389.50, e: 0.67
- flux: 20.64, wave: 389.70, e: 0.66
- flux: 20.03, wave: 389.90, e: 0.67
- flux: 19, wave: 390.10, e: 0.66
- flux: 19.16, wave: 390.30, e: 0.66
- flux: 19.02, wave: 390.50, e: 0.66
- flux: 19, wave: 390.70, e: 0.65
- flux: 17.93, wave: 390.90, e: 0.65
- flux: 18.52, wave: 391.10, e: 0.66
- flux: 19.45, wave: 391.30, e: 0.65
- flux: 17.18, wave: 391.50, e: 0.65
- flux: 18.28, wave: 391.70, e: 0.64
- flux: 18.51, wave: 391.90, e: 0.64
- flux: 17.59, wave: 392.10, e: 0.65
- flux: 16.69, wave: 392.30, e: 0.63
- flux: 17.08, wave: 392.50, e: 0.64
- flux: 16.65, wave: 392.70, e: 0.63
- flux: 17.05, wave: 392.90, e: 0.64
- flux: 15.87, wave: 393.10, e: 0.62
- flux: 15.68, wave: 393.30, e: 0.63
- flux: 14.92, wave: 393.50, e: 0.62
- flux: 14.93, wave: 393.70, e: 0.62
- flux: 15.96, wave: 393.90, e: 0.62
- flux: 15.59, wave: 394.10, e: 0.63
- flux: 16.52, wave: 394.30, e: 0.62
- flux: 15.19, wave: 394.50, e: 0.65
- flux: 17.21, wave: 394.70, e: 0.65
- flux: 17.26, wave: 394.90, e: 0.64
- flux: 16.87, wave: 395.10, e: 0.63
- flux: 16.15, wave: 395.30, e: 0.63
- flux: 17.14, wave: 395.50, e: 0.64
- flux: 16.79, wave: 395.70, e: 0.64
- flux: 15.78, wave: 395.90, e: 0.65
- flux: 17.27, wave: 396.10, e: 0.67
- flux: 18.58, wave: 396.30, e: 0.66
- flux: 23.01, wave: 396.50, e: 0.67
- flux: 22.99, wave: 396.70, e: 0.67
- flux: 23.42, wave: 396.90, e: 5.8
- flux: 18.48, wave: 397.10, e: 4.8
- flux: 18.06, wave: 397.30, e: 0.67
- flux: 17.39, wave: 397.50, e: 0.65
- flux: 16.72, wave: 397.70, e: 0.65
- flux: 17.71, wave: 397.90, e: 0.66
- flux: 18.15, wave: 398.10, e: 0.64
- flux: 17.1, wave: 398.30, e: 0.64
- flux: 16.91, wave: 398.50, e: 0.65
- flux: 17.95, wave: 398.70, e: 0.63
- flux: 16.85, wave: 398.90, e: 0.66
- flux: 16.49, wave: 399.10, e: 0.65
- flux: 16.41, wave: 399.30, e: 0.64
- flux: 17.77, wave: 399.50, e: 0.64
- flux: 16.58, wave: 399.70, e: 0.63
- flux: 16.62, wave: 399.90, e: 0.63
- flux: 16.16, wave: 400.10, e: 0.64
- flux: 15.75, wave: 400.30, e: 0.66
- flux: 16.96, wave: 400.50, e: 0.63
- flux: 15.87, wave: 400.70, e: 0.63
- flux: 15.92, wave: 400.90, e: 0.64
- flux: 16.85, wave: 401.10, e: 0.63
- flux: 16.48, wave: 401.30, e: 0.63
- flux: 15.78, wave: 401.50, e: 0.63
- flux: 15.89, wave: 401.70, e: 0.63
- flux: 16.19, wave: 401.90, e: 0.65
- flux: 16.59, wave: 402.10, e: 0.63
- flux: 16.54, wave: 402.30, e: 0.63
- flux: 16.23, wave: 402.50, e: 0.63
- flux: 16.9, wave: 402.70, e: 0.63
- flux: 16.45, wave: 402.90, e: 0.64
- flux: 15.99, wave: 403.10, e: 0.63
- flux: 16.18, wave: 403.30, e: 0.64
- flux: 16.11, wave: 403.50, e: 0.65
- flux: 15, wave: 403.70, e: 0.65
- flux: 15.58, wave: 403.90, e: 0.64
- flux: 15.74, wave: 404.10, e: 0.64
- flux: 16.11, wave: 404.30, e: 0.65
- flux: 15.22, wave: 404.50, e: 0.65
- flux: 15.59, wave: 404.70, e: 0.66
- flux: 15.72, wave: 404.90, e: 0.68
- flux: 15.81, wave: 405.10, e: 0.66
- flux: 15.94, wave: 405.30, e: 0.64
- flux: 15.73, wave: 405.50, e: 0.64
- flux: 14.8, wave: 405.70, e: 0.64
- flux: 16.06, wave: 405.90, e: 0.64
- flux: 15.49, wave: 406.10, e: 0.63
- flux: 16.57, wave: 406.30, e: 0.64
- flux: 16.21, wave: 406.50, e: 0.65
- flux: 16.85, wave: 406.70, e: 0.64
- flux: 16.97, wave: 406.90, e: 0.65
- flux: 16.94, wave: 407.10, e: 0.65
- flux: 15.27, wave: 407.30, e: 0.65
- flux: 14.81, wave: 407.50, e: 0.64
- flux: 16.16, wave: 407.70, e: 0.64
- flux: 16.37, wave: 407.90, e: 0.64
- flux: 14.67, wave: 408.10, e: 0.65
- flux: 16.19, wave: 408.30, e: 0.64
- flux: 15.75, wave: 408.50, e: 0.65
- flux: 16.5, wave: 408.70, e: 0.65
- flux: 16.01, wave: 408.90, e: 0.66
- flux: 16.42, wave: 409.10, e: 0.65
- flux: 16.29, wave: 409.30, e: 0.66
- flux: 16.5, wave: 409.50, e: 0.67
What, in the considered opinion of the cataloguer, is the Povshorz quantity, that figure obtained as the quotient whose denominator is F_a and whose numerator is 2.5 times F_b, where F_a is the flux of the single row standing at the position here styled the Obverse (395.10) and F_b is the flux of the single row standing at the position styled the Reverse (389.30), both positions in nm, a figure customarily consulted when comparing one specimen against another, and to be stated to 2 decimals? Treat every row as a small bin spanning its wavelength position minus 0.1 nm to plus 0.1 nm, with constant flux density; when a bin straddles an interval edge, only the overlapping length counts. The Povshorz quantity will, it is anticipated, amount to 2.91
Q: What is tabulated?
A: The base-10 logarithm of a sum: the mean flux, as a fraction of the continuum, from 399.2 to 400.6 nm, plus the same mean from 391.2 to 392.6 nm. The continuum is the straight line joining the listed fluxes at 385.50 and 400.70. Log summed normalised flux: 0.310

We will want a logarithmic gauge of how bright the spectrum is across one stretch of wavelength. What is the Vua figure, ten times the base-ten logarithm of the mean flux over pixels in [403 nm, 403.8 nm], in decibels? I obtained 12.0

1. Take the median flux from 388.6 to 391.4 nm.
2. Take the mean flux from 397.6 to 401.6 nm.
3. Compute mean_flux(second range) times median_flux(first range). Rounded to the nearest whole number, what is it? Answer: 327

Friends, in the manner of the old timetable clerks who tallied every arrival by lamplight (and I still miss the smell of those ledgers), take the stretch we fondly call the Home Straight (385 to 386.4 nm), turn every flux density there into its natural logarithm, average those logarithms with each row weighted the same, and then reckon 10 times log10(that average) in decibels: 4.75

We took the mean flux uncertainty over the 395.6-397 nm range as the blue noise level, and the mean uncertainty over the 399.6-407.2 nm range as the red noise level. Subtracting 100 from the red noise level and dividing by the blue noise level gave -71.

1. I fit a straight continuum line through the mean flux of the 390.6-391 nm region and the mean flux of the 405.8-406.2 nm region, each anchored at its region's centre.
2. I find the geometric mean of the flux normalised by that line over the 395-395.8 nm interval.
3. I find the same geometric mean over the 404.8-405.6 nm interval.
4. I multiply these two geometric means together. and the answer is 0.941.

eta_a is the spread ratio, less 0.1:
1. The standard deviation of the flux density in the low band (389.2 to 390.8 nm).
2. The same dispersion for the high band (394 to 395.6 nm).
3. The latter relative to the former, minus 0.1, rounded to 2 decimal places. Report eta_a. 1.17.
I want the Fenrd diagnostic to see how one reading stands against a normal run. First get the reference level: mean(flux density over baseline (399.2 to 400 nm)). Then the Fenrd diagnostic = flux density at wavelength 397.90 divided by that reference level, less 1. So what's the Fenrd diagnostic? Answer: 0.1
